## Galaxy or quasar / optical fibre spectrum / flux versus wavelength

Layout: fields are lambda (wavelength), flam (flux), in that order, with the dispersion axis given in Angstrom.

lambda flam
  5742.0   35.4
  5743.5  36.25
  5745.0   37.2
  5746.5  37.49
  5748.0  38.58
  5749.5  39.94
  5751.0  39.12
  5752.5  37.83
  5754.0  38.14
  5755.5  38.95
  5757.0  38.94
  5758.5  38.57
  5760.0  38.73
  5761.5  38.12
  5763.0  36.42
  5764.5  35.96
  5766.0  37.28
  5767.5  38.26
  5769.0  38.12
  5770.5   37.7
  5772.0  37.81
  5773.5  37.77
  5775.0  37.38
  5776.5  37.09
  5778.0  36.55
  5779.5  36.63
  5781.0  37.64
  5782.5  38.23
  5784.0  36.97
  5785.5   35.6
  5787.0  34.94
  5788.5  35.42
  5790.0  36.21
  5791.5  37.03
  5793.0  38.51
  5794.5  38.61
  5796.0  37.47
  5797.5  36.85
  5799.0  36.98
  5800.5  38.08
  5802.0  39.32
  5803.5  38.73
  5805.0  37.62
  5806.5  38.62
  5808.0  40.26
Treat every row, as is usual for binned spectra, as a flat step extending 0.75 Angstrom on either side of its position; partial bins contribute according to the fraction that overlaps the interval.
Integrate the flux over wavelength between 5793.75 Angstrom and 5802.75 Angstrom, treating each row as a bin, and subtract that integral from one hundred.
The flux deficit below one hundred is -241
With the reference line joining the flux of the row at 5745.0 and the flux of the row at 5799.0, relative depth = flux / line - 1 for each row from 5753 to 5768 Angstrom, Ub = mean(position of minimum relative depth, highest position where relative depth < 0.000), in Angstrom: 5764.5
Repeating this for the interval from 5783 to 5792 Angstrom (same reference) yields 5788.5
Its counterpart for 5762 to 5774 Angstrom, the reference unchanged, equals 5764.5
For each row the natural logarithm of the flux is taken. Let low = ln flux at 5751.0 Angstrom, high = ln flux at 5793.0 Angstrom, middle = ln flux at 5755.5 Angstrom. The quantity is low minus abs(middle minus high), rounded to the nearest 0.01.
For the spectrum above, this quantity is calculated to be 3.66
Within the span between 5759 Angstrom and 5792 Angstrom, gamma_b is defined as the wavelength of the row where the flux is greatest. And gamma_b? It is 5760.0 Angstrom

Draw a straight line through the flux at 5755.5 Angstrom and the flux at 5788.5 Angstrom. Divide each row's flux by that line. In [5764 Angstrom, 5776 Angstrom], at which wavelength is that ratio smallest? 5764.5 Angstrom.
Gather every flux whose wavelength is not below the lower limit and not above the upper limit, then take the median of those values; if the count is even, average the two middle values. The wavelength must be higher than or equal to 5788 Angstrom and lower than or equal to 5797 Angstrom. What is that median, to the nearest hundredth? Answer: 37.25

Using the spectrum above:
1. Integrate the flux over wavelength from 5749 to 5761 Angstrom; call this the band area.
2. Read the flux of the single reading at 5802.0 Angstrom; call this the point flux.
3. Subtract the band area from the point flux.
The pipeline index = -426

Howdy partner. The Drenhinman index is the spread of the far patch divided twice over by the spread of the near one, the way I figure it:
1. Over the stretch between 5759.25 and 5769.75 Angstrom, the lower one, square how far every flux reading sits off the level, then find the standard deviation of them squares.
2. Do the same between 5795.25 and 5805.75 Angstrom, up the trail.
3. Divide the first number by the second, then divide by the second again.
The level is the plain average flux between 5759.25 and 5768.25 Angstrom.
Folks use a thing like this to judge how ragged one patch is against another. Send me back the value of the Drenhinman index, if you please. 0.5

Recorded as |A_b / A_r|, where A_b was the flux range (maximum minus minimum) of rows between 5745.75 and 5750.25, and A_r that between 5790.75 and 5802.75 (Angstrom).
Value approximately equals 1.0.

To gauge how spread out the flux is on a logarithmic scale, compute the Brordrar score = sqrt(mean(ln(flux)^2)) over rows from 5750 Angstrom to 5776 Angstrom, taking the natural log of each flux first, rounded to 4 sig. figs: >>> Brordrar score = 3.636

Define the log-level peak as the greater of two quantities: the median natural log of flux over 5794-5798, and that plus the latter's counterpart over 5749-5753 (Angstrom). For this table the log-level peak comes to 7.29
